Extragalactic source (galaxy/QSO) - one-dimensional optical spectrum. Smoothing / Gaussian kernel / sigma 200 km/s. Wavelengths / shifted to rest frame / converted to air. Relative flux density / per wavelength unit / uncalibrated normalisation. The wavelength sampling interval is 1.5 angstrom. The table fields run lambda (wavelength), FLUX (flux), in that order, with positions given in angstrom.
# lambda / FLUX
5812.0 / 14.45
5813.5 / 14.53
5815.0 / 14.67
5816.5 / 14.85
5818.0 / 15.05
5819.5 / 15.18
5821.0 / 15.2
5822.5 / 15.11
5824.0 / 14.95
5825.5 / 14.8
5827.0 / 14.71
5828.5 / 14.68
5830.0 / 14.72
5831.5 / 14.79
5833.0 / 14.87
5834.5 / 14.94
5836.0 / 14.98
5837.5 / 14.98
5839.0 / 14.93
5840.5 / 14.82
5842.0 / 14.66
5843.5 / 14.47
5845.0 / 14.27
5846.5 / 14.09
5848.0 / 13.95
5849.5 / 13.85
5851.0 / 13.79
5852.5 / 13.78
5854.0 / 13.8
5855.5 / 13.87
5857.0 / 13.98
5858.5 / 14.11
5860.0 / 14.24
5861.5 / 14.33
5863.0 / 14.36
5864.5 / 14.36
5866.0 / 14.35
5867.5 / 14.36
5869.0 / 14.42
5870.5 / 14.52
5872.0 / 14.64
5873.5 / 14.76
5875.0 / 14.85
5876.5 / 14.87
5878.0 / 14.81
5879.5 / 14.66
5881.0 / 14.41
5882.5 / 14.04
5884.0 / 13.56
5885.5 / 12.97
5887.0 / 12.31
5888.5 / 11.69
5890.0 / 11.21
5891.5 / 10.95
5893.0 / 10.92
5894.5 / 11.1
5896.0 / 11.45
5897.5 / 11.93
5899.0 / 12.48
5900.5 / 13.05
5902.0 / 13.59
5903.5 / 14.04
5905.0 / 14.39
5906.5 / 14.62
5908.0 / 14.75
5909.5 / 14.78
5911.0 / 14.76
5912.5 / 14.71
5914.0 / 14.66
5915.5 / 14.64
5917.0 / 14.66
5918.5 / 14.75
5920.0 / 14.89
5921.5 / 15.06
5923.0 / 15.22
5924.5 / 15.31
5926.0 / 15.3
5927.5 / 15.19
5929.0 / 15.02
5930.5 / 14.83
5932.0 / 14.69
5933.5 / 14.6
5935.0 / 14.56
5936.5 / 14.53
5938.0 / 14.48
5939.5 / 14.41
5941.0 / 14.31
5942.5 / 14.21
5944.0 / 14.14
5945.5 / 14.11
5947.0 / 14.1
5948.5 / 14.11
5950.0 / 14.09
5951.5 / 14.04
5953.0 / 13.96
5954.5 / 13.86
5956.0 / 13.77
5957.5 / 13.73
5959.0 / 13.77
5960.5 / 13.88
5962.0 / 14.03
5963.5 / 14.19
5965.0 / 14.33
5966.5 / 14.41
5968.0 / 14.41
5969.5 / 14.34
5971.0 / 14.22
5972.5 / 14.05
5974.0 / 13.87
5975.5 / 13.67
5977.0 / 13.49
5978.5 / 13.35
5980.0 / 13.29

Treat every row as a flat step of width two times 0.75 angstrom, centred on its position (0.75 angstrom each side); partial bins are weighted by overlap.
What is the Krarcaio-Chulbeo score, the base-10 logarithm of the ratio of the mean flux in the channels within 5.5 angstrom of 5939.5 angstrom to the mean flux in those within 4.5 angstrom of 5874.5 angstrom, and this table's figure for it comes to -0.011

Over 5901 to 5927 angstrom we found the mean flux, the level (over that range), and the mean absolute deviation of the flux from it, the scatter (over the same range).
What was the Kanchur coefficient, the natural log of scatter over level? -4.0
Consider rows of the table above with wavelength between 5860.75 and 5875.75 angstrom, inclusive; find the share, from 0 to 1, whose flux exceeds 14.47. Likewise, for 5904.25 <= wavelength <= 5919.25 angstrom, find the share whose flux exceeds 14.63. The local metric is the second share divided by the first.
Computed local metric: 2.0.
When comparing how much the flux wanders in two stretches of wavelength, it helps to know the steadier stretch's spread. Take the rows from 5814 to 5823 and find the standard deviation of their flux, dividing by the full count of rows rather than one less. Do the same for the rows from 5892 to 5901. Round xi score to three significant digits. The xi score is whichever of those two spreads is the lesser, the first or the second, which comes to 0.191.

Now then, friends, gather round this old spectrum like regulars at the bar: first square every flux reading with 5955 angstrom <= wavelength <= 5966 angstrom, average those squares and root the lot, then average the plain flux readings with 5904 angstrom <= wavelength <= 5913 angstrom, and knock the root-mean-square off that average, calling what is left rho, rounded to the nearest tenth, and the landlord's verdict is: 0.7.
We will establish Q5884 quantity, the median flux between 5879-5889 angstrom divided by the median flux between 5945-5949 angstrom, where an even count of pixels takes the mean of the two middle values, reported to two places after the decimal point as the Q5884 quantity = 0.96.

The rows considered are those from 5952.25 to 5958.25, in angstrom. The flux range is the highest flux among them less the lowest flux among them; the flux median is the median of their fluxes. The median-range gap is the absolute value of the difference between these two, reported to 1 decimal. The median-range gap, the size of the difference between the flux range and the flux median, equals 13.6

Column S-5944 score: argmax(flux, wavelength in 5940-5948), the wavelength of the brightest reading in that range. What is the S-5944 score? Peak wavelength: 5941.0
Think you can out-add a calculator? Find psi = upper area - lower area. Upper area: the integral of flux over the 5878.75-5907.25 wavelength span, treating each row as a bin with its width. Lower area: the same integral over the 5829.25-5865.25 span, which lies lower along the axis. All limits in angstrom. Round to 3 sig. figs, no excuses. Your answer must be -152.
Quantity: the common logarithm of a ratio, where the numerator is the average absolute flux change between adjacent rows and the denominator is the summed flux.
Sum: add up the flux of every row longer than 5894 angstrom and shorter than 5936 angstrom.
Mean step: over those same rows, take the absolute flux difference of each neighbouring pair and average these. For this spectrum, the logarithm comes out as -3.3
